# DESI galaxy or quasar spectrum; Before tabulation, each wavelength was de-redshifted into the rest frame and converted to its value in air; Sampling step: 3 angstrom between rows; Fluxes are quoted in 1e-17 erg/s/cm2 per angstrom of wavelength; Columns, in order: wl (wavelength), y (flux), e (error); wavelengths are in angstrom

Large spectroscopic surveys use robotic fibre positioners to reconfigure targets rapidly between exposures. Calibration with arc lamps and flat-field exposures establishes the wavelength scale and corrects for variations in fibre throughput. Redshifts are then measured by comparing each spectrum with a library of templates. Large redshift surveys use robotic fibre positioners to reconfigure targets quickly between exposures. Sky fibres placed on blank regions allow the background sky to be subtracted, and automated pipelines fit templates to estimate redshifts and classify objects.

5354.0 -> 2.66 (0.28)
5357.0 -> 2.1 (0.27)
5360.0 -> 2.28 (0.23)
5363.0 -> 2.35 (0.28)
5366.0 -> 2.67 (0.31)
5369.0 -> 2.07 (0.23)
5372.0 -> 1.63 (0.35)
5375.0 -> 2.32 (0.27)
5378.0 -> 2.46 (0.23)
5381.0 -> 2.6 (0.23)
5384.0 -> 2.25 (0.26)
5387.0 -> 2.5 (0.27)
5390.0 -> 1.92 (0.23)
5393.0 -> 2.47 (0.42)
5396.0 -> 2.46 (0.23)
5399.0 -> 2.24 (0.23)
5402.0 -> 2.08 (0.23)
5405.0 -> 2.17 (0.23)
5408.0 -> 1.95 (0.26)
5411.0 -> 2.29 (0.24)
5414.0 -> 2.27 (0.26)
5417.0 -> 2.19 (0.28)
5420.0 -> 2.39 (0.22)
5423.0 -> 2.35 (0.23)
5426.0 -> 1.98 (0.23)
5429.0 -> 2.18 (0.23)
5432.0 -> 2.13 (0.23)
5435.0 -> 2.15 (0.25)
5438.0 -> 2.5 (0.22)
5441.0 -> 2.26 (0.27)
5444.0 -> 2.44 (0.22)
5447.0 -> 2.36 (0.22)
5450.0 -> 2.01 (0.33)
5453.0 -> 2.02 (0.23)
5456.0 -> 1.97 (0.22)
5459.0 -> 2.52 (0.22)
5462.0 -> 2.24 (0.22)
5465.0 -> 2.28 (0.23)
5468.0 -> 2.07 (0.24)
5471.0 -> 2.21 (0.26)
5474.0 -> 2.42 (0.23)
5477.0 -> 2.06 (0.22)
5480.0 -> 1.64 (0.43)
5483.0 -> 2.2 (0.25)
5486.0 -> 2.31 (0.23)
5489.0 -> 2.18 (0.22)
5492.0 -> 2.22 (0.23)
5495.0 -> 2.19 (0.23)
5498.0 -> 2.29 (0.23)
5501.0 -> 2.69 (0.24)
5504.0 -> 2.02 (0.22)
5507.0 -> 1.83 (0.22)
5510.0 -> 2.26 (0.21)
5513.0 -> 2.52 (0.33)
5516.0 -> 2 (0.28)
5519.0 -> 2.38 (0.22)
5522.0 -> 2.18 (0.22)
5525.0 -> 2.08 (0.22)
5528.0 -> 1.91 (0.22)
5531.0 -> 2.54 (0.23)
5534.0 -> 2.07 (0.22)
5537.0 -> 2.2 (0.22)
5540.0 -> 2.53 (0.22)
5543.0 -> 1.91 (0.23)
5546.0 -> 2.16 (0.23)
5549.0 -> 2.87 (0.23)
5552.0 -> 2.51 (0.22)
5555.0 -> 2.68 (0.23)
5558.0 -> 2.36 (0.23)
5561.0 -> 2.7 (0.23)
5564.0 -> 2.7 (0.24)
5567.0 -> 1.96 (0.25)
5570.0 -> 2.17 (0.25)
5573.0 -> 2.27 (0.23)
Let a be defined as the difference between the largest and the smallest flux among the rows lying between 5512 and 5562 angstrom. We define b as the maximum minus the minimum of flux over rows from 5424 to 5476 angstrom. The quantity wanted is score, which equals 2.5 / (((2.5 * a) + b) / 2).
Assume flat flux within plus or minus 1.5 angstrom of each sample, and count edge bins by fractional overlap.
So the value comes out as 1.69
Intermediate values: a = 0.96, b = 0.55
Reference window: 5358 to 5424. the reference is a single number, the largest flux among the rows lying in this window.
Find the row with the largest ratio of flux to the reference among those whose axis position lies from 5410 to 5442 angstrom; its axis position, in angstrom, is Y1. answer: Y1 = 5438.0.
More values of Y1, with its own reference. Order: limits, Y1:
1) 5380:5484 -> 5381.0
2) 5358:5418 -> 5366.0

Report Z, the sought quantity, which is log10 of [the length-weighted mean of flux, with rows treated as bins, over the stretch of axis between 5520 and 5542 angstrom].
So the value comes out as 0.345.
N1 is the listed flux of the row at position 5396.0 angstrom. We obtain 2.46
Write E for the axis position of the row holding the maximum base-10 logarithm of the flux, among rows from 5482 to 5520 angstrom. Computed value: 5501.0 angstrom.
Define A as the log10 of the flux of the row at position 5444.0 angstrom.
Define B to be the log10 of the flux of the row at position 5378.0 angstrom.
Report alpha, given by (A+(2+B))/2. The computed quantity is 1.39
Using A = 0.39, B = 0.391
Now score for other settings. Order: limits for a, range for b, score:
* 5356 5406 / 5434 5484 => 1.44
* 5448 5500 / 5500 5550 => 1.54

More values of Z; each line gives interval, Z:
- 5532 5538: 0.335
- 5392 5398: 0.388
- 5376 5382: 0.399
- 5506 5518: 0.338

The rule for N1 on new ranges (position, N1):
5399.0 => 2.24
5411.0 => 2.29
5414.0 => 2.27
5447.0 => 2.36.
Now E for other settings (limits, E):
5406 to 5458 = 5438.0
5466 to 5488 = 5474.0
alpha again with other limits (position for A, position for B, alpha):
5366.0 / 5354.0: 1.43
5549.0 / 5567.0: 1.38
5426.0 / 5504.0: 1.30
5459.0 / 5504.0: 1.35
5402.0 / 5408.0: 1.30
